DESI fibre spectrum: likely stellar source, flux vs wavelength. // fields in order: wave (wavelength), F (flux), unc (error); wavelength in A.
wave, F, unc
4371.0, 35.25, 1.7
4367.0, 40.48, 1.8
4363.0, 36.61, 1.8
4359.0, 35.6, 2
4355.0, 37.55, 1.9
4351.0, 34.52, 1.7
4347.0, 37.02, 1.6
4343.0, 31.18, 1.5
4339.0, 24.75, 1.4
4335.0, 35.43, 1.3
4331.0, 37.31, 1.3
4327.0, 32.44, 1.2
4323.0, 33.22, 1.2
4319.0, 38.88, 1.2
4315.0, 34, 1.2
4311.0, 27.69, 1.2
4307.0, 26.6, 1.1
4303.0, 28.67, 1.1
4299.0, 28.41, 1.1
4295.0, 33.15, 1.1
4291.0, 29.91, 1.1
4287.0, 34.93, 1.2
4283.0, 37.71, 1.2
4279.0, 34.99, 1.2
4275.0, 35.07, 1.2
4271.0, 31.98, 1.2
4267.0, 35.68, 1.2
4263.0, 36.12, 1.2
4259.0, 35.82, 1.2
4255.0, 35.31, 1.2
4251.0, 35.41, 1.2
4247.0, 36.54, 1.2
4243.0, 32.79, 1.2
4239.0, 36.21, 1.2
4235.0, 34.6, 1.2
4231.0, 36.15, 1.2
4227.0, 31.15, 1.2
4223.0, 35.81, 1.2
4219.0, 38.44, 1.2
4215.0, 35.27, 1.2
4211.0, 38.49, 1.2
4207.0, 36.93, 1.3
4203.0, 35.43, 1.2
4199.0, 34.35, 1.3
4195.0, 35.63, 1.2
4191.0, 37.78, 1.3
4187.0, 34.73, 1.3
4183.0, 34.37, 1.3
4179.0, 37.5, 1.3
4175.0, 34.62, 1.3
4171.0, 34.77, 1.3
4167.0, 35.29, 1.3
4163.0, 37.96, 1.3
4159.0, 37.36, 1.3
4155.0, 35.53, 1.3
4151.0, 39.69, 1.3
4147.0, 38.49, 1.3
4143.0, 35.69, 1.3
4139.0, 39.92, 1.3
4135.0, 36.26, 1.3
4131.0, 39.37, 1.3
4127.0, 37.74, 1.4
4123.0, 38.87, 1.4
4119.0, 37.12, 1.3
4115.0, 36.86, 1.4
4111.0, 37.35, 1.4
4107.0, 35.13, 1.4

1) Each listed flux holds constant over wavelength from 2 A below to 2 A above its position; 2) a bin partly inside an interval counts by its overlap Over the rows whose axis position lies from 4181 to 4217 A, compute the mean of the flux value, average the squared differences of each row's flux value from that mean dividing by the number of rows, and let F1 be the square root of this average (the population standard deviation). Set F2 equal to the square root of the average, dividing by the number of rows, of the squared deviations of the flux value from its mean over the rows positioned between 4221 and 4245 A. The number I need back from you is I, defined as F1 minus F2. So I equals -0.5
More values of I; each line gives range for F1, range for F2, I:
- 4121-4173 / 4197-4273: -0.1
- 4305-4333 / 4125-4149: 2.7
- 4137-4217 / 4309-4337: -1.6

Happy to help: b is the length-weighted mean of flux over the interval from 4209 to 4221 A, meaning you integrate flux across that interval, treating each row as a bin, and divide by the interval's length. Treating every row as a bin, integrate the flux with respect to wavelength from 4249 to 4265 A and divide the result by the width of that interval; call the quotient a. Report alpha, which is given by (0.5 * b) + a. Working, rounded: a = 35.7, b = 37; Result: 54.4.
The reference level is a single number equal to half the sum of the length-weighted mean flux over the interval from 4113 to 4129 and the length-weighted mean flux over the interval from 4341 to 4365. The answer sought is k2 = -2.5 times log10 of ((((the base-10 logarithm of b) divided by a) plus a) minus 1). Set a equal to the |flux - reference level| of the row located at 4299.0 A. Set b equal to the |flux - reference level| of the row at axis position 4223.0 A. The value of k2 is -2.1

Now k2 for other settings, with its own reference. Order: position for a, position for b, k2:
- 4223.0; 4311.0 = 0.0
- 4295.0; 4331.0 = -0.9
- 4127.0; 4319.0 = 0.7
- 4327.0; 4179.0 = -1.2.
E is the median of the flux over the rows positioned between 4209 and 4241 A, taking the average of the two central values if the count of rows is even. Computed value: 36.0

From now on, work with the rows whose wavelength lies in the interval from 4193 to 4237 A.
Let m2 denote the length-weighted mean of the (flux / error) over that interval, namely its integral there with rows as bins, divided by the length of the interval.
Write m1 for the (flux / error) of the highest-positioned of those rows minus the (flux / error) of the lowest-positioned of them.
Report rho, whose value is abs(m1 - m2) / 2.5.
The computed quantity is 12.1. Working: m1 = -1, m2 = 29.3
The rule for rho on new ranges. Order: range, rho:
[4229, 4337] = 12.5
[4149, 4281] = 12.1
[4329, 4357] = 12.6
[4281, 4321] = 10.7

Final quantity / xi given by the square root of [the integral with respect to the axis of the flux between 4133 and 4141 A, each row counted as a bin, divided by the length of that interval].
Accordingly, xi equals 6.17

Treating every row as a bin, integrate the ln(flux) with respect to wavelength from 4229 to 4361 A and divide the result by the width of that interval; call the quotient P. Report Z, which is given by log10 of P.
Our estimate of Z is 0.546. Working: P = 3.52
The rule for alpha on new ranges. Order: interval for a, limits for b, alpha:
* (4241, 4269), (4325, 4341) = 51.6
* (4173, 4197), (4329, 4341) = 52.0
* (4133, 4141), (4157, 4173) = 56.3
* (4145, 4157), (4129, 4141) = 57.2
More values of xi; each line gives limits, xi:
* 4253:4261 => 5.96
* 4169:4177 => 5.89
